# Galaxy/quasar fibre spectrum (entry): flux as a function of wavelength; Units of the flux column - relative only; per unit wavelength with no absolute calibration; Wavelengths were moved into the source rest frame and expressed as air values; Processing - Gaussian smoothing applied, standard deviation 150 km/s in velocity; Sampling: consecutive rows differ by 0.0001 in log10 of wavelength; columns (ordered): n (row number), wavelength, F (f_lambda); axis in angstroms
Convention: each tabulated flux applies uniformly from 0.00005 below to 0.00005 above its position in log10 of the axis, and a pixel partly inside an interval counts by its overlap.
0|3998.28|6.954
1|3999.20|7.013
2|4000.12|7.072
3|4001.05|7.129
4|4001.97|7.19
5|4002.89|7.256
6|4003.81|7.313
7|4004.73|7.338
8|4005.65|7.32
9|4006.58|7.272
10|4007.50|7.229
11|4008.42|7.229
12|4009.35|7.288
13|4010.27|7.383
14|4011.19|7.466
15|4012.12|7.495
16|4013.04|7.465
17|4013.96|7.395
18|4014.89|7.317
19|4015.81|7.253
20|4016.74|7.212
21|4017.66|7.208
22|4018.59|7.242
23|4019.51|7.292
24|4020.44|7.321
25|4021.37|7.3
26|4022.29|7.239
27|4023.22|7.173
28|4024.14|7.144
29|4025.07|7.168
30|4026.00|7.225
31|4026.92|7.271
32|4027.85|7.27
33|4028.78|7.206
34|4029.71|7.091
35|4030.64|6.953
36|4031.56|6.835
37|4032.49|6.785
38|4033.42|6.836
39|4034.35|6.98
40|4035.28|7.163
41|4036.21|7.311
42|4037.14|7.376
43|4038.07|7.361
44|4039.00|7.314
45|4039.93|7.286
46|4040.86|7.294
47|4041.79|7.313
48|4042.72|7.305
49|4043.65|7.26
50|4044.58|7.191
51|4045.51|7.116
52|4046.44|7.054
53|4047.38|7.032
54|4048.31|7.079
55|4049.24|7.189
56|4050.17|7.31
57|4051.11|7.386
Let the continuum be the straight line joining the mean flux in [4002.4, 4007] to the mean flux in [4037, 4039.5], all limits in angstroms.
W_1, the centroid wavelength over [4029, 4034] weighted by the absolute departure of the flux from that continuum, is 4031.9 angstroms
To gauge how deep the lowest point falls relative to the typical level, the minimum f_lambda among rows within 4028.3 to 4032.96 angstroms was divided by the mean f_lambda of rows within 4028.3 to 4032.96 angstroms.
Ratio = 0.973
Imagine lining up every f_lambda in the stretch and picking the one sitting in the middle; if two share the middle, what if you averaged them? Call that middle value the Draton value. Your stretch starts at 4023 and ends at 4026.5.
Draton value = 7.17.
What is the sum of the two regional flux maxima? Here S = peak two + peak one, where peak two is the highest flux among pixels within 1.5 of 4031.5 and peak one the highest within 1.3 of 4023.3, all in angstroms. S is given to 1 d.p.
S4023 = 14.2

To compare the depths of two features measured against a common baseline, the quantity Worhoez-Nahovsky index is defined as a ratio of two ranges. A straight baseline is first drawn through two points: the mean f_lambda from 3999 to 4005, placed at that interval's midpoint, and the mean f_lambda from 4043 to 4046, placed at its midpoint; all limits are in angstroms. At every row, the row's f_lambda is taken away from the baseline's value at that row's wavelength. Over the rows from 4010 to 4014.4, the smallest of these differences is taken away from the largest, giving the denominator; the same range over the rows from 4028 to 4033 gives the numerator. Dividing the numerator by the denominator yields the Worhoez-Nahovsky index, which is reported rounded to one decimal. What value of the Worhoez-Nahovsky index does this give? 3.8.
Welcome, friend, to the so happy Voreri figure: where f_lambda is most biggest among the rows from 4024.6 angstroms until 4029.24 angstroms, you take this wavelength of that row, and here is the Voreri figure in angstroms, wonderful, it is 4026.92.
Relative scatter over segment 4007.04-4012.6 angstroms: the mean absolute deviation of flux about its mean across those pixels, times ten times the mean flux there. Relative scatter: 7.3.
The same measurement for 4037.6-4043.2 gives 1.3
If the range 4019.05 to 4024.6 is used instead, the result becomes 4.3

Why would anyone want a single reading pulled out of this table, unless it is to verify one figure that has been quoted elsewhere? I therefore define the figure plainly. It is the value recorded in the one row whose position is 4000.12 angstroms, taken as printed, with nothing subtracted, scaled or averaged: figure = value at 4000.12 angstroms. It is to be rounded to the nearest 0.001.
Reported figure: 7.072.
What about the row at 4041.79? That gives 7.313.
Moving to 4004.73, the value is 7.338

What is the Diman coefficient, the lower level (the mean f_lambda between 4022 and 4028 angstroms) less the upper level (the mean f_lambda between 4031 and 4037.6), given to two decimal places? 0.17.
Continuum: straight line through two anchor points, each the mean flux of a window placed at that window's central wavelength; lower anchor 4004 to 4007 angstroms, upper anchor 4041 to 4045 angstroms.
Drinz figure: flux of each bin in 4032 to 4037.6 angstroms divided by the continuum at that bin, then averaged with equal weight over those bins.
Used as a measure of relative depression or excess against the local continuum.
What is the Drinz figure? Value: 0.97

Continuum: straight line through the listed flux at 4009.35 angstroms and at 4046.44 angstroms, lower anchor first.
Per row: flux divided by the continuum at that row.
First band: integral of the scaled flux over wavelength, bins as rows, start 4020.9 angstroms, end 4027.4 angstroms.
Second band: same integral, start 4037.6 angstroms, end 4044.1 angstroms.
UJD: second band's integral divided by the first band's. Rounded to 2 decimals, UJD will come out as 1.03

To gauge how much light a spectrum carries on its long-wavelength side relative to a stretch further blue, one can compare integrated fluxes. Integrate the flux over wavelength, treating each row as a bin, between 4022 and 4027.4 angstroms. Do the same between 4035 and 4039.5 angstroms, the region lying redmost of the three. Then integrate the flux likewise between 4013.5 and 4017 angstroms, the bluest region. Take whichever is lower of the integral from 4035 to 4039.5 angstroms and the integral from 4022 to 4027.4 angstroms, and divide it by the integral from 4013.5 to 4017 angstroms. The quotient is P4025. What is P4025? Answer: 1.3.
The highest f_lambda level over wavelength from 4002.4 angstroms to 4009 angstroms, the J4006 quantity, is 7.338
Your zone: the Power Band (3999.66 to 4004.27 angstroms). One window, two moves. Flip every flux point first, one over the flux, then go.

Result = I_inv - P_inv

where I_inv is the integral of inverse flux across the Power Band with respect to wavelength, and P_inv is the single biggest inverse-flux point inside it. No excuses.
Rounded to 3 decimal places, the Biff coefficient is 0.499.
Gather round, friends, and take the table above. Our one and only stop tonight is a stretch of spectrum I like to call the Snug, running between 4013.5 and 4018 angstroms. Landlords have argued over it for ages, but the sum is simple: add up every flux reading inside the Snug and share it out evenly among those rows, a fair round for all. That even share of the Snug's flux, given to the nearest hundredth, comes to 7.28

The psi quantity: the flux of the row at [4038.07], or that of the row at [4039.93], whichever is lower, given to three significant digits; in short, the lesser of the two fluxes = 7.29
